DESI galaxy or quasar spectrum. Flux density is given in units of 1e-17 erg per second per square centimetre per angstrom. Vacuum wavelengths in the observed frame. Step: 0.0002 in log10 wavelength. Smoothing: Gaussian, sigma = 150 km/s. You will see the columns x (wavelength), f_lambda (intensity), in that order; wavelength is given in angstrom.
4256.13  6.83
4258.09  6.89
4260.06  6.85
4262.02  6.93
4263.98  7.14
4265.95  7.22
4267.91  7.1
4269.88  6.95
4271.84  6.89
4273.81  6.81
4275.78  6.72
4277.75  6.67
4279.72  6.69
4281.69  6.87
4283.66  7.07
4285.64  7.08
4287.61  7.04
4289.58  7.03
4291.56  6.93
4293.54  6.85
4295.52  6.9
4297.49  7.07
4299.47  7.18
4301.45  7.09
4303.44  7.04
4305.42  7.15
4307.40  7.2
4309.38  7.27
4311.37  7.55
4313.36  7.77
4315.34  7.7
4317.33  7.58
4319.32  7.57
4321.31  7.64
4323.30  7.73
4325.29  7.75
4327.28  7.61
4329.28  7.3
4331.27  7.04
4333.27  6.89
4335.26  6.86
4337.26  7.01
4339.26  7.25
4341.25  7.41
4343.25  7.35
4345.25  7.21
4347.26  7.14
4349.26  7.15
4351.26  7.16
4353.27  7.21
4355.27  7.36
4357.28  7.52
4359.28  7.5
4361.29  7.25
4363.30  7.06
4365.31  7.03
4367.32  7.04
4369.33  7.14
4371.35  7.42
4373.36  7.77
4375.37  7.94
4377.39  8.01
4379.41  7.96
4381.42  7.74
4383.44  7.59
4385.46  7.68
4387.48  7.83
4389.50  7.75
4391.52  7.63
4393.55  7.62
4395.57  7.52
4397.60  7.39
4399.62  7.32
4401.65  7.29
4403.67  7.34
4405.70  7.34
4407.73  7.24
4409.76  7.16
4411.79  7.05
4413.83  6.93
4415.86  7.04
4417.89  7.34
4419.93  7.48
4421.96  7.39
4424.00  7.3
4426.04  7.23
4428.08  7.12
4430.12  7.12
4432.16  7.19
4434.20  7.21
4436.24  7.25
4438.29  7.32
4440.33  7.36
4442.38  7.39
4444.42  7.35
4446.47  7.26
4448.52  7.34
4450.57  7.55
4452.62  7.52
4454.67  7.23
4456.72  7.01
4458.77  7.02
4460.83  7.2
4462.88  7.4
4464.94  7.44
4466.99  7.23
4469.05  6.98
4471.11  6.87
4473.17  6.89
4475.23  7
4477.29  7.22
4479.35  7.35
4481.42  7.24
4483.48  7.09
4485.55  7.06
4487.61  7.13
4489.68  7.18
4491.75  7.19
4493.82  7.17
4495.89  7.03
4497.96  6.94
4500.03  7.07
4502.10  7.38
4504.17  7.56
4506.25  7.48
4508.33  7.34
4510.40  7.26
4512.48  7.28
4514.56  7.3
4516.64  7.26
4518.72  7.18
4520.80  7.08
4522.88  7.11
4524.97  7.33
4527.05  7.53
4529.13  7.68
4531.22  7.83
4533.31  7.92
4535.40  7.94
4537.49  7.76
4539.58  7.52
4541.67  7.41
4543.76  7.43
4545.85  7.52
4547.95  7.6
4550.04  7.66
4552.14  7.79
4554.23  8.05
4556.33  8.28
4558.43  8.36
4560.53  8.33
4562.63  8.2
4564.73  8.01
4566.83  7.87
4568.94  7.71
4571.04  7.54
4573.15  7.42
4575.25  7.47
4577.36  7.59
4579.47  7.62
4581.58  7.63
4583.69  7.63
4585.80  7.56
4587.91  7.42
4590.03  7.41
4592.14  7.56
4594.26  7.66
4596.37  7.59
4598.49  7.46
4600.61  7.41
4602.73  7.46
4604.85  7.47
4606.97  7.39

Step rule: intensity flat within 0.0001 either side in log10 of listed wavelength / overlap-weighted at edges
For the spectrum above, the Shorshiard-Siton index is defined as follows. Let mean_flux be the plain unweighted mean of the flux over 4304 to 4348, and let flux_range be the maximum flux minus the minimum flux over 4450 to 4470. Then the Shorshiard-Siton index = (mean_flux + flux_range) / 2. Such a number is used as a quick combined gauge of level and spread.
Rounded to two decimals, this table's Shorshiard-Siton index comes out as 3.97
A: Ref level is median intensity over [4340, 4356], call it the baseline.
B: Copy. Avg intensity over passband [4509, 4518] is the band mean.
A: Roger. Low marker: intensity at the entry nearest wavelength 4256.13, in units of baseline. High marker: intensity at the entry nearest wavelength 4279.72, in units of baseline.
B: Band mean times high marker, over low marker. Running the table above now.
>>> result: 7.1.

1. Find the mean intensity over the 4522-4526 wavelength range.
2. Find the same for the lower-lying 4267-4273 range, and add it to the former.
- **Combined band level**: 14.2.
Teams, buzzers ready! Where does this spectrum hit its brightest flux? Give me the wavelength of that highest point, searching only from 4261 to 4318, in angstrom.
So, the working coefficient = 4313.36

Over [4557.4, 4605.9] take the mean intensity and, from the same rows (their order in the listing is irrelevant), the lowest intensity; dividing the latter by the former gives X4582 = 0.966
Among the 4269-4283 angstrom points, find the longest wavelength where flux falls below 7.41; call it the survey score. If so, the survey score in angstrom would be 4281.69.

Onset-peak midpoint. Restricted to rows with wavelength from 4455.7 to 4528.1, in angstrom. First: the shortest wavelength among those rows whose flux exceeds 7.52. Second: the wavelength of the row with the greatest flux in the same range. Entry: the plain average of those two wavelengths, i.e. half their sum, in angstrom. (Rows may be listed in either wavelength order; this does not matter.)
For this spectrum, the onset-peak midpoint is 4504.2 angstrom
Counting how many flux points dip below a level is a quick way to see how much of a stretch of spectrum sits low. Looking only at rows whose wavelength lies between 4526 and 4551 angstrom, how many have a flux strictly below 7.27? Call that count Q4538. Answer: 0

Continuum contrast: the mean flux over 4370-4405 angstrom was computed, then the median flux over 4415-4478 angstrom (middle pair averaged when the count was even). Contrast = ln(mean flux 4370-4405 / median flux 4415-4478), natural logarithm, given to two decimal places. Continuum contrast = 0.05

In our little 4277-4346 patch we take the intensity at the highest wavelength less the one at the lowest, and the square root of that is 0.73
